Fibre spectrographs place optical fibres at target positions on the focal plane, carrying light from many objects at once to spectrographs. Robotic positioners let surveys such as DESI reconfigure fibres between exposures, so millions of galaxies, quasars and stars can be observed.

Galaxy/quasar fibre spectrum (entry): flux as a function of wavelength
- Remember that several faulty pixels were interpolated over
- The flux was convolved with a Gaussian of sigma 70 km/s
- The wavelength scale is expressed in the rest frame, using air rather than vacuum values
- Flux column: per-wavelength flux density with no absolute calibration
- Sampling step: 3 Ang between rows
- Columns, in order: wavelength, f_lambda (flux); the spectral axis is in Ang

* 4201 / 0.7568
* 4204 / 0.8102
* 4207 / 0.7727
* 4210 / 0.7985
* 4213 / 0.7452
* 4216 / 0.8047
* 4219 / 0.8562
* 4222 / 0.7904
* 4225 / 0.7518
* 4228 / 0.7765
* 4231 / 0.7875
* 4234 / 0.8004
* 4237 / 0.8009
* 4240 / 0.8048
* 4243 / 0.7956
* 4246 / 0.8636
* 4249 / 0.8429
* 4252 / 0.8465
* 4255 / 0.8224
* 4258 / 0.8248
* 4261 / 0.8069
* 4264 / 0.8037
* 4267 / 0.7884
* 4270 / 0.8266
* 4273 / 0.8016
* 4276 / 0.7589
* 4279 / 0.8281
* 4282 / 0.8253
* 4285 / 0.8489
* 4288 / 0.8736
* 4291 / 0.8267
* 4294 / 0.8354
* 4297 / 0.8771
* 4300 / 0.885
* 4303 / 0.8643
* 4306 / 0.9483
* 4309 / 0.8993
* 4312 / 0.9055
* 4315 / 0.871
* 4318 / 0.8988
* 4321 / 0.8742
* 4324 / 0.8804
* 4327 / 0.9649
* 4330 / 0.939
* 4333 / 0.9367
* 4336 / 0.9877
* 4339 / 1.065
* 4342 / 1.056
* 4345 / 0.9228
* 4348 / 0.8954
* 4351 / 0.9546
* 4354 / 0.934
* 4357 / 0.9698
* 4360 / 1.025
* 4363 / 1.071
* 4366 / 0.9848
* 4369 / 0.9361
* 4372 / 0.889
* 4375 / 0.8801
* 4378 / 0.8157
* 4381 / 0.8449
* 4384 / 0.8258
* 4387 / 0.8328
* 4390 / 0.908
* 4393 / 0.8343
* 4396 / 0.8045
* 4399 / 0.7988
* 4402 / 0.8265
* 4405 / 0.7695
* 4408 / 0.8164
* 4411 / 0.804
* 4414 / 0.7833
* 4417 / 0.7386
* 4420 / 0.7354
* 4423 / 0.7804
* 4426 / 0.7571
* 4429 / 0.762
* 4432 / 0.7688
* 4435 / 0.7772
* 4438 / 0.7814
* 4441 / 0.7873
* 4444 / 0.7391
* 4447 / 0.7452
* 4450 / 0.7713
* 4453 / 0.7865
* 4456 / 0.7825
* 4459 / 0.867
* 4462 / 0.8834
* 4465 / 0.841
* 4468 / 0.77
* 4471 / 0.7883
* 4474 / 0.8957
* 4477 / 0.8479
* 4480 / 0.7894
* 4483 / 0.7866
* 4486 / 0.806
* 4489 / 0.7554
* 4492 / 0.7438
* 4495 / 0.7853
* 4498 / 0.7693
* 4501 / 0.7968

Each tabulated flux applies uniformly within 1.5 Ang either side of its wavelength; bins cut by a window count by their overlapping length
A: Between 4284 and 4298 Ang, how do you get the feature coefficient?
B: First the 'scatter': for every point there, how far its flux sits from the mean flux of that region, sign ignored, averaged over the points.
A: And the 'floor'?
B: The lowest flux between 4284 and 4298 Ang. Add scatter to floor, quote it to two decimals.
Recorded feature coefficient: 0.85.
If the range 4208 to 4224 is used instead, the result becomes 0.77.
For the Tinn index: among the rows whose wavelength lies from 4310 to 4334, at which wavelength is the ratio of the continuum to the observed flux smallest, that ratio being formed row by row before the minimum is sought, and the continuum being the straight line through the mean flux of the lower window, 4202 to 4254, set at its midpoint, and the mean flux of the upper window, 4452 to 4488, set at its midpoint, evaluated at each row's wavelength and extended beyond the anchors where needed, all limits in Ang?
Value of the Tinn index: 4327 Ang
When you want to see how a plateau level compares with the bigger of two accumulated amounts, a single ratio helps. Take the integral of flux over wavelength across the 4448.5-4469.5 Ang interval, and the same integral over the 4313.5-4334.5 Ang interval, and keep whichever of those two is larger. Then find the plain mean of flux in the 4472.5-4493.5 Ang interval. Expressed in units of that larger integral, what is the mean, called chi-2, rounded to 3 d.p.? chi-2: 0.042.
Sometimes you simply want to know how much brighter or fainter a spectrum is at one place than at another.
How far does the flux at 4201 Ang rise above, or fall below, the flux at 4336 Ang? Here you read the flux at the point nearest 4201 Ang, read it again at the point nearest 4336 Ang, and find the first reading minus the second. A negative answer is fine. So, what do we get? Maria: -0.23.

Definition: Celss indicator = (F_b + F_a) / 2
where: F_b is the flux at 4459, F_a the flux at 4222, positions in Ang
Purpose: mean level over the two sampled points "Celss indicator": 0.829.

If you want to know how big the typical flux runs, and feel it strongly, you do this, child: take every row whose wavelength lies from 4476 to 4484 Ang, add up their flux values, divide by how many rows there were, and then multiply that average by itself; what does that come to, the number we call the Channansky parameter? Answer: 0.65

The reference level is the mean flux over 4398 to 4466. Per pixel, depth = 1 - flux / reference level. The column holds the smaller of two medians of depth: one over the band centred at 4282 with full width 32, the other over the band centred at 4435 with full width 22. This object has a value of -0.05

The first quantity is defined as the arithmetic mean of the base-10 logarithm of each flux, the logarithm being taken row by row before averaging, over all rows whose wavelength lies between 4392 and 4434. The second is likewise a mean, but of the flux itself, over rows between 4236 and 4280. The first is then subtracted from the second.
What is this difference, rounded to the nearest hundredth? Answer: 0.92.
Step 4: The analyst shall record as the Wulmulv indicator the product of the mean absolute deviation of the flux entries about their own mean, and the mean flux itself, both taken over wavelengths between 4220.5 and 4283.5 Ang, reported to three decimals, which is 0.017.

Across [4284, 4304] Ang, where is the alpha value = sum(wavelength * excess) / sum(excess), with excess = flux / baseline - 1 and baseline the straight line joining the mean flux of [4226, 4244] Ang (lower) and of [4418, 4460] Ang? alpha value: 4294.8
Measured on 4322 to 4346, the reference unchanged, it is 4335.7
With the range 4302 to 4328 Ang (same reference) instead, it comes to 4315.5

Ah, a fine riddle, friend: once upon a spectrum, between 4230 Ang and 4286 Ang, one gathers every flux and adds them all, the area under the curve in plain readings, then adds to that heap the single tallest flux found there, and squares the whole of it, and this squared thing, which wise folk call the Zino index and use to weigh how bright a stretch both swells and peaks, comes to 267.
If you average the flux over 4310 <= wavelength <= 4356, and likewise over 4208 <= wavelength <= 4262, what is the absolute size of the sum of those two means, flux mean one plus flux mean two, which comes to 1.75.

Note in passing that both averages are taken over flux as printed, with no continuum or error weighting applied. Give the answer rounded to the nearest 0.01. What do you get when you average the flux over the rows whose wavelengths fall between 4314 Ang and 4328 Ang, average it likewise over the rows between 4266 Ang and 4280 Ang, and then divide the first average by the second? 1.12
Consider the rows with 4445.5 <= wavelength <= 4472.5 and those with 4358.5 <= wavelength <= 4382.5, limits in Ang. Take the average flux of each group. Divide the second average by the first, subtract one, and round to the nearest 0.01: 0.16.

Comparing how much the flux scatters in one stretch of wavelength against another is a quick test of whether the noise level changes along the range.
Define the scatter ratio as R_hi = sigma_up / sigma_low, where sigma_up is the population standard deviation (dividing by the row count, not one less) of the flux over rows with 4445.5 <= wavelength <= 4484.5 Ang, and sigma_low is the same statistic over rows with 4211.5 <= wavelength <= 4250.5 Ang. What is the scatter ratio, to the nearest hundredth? 1.37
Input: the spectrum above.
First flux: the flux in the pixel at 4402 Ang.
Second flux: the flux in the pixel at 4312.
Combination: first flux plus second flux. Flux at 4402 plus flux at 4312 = 1.73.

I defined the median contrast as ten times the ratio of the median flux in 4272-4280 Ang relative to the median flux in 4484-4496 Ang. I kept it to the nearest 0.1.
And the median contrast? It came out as 10.4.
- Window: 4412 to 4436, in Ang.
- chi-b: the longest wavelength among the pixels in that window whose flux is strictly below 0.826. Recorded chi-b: 4435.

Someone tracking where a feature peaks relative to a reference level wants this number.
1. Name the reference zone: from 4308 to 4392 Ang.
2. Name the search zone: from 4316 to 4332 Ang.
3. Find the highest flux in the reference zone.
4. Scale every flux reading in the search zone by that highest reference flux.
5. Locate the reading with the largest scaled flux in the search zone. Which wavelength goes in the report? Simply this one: 4327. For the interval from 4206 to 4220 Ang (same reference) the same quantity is 4219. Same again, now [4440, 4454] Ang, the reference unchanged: 4441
